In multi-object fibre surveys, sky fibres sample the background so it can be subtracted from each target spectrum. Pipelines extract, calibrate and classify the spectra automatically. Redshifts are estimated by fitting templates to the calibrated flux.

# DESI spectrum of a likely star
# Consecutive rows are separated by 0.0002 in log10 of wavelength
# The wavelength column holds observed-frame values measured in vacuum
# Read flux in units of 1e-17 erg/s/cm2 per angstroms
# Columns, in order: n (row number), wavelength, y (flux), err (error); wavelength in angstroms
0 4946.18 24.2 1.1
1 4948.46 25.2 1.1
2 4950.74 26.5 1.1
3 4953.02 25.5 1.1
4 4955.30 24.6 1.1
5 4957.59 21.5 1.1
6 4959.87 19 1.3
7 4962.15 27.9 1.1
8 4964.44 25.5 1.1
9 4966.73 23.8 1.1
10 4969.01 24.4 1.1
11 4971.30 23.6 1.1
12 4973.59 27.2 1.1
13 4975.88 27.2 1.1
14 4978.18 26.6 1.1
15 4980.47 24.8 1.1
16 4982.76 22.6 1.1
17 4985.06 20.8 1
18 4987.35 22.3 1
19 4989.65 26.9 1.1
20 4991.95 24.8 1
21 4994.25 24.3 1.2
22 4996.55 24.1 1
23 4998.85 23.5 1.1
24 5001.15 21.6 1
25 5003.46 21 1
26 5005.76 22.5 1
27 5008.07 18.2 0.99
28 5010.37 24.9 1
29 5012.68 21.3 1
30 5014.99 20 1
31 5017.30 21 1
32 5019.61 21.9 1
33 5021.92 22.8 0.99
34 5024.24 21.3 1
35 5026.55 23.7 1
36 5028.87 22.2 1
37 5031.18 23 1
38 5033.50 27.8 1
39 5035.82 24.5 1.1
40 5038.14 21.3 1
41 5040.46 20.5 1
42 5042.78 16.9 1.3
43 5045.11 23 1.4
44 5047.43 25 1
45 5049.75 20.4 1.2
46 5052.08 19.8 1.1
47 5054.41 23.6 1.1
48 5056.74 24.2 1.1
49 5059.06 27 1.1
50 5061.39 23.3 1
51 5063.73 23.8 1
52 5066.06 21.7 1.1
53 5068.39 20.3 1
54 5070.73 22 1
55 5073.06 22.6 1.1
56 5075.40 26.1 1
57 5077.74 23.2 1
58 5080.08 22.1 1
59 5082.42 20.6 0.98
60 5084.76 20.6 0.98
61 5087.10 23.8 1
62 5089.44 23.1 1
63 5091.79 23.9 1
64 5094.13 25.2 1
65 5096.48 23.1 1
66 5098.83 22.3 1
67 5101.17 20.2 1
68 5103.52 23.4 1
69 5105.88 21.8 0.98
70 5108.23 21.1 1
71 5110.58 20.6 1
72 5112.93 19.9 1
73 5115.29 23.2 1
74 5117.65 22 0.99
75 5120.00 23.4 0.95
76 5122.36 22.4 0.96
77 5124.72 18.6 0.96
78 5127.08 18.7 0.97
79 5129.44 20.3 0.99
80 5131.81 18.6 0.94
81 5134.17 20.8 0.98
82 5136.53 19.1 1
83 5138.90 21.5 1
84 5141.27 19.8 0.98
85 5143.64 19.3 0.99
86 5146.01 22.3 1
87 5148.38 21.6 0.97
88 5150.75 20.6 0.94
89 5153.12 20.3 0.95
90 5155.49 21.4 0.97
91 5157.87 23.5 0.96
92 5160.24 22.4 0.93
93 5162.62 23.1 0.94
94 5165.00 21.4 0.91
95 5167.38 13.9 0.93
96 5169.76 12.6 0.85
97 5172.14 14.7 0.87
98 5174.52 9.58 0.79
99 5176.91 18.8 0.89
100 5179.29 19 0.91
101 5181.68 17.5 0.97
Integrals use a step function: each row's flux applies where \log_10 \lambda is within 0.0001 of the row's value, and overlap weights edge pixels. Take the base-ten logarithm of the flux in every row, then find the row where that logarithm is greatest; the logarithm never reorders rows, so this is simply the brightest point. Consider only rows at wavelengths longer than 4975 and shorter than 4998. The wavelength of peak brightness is 4975.88 angstroms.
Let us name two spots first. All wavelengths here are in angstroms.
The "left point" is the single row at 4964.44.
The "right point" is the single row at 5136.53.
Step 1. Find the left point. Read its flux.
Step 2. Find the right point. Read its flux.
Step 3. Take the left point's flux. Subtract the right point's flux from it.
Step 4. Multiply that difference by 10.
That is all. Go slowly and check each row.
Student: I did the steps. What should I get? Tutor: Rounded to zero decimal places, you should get 64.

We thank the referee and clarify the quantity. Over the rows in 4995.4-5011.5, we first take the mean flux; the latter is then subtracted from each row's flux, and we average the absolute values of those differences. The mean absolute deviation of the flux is 1.7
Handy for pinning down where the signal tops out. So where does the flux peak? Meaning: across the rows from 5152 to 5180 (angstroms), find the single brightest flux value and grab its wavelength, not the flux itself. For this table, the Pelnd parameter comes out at 5157.87 angstroms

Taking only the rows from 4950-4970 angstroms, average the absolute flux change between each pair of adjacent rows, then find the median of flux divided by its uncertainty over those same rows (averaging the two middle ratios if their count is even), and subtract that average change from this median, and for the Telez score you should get 19.7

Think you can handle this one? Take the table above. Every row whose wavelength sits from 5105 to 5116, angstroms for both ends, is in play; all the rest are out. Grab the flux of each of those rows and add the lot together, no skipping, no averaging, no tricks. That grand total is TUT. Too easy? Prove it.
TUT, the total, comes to 107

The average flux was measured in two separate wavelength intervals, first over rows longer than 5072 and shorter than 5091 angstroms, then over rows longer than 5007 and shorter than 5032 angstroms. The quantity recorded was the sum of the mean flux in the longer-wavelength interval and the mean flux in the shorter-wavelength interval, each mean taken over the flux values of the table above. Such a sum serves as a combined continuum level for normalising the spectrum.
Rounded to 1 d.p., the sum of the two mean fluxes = 44.6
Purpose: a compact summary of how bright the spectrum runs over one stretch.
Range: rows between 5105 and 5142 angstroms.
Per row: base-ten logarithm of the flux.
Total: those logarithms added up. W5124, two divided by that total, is 0.0950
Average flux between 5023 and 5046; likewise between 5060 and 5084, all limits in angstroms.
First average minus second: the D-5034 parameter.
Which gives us 0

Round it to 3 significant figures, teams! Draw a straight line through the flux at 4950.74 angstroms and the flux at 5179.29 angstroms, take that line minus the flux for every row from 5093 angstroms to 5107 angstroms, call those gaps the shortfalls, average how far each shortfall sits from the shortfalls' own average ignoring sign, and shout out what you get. 1.17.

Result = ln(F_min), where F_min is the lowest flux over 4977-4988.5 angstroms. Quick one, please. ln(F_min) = 3.03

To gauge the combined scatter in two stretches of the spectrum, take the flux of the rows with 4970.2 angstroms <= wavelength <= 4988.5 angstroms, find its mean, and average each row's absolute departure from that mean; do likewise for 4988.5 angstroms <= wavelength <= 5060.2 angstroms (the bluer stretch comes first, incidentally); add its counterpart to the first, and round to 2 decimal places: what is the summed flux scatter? 4.01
